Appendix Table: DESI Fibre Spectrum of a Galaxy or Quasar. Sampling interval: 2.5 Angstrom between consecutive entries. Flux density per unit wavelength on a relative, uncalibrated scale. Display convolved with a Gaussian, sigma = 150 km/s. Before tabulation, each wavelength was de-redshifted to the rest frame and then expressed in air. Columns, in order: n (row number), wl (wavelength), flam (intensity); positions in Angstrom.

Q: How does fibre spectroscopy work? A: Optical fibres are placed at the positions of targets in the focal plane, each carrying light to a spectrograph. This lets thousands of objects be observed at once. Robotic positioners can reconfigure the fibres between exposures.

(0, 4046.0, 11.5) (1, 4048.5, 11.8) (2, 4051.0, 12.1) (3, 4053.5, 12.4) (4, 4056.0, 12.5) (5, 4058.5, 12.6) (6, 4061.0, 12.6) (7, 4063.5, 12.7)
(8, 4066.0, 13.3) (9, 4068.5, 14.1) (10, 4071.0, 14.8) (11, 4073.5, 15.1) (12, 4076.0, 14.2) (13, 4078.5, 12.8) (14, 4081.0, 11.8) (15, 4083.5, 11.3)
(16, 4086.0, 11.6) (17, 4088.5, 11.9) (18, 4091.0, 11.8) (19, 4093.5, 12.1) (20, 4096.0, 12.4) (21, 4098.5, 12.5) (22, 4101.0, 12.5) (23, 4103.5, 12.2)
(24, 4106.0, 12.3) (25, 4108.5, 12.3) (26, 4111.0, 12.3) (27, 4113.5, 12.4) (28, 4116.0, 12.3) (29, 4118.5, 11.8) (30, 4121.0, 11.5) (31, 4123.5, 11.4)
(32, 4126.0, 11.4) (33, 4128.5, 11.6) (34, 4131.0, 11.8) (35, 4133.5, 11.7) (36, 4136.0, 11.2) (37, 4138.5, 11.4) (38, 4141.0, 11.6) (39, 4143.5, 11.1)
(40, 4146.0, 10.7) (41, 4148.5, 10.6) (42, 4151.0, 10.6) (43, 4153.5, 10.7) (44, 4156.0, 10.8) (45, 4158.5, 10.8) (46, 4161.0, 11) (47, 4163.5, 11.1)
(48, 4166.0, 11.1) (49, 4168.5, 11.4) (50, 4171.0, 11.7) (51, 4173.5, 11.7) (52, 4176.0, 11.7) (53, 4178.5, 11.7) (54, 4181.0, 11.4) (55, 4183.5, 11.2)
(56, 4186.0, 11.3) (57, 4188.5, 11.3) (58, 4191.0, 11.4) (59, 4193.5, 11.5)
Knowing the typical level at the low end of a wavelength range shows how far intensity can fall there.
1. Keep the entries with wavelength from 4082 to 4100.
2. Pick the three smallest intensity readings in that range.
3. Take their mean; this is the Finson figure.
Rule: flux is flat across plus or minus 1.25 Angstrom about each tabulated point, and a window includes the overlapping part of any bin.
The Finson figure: 11.6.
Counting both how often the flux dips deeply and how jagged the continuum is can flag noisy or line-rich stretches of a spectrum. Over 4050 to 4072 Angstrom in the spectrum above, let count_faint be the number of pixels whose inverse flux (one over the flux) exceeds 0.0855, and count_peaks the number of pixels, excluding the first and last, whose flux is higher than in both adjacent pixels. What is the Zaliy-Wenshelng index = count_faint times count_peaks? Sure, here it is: 0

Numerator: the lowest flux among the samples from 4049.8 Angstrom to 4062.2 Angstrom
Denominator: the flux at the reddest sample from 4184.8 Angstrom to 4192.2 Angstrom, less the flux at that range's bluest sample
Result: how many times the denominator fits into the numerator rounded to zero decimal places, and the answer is 121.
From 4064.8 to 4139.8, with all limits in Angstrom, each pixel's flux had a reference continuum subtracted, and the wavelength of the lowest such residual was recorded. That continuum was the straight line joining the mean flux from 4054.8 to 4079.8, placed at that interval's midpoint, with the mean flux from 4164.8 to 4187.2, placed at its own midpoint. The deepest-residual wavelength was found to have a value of 4083.5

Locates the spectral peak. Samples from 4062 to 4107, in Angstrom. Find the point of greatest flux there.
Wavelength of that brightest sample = 4073.5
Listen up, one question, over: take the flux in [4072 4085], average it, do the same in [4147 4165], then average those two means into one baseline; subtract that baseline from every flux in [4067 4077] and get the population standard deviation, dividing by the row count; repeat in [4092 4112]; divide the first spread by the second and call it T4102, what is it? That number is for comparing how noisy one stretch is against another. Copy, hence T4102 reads 3.2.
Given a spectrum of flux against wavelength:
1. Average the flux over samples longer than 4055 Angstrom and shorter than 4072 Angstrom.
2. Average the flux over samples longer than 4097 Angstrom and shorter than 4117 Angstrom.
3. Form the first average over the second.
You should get 1.07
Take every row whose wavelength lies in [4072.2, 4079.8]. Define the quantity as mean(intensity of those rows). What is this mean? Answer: 14.0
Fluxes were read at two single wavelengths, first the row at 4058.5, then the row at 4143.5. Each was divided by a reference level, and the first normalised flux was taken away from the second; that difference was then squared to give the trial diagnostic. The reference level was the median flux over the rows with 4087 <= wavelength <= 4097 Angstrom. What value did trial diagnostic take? 0.016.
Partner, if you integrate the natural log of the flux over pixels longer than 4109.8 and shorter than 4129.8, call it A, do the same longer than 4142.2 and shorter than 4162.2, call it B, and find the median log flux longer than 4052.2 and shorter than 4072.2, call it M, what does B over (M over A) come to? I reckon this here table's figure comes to 926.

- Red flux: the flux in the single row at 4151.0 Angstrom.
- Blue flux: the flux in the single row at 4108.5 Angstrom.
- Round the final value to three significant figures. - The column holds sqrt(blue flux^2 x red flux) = 40.0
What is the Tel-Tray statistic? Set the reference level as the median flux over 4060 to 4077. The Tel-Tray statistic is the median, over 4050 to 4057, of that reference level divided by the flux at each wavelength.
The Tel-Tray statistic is 1.137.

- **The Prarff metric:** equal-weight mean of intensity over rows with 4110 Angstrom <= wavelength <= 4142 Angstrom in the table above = 11.7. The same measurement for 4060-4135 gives 12.4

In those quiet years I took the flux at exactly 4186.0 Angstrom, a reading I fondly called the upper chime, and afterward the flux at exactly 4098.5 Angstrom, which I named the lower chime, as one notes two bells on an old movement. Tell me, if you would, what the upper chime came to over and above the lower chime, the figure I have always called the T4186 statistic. -1.2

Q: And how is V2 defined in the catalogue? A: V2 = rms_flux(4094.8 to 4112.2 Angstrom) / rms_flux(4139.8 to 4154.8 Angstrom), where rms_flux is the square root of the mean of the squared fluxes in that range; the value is 1.13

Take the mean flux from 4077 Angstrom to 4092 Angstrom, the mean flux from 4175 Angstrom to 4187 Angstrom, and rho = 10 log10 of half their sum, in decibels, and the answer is 10.7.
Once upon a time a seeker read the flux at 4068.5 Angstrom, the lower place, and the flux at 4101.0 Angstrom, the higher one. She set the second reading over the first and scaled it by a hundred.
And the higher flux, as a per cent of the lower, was 89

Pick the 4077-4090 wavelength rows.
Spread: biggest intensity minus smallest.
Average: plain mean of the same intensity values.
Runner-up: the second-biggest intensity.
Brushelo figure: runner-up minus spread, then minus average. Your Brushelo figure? -1.5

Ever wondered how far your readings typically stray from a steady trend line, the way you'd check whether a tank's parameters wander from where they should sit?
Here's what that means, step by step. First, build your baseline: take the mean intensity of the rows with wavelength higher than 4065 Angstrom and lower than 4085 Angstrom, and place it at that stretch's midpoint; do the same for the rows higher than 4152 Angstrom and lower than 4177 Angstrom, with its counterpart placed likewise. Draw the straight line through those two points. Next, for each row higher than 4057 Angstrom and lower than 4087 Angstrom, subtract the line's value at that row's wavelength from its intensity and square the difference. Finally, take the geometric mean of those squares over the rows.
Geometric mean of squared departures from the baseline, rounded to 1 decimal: 1.0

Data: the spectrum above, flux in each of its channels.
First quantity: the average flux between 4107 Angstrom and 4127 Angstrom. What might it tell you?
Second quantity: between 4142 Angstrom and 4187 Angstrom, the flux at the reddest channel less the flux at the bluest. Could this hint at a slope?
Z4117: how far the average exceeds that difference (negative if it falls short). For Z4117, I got 11.7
